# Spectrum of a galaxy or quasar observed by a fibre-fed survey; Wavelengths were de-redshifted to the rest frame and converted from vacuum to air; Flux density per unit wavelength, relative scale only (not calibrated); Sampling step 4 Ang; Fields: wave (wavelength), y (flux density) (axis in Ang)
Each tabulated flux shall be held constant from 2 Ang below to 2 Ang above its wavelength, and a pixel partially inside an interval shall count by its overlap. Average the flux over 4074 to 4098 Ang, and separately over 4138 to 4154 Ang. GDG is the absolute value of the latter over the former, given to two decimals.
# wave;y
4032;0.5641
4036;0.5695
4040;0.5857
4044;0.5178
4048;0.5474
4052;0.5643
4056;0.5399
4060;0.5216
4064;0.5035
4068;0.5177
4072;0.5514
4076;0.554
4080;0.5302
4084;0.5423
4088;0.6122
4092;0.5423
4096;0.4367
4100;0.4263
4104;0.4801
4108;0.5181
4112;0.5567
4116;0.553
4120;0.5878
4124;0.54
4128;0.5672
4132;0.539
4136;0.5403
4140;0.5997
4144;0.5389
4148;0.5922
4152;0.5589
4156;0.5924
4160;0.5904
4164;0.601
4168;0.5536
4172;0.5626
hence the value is 1.07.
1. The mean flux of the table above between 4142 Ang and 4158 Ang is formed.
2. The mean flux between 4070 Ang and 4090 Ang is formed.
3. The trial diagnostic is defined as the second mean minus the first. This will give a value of -0.01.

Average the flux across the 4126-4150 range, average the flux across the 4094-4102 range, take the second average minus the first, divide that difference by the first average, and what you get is -0.23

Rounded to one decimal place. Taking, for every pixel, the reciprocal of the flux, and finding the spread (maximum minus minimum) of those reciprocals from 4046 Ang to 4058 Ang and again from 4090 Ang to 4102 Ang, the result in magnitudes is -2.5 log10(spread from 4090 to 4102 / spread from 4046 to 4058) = -2.0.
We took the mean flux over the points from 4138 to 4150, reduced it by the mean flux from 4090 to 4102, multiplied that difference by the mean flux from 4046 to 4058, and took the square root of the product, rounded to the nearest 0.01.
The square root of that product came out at 0.24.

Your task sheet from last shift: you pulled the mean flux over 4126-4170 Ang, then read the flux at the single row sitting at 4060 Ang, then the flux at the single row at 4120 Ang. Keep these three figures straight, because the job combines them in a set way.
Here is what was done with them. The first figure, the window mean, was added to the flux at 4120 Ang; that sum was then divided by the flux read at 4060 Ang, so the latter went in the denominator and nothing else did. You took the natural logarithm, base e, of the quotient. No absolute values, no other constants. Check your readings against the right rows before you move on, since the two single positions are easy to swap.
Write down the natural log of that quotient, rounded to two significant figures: 0.80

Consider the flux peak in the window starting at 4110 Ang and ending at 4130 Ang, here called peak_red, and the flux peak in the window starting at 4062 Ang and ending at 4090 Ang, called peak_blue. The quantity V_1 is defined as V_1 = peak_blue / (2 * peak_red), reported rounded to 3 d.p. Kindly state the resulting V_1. 0.521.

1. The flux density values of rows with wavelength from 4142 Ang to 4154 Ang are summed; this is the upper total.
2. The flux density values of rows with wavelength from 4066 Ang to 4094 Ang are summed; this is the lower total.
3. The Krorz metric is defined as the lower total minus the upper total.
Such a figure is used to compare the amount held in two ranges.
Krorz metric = 2.2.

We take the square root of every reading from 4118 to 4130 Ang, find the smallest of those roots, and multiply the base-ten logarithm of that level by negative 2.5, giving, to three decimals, 0.335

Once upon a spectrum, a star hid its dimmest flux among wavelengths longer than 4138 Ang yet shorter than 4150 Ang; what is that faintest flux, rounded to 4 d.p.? 0.5389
